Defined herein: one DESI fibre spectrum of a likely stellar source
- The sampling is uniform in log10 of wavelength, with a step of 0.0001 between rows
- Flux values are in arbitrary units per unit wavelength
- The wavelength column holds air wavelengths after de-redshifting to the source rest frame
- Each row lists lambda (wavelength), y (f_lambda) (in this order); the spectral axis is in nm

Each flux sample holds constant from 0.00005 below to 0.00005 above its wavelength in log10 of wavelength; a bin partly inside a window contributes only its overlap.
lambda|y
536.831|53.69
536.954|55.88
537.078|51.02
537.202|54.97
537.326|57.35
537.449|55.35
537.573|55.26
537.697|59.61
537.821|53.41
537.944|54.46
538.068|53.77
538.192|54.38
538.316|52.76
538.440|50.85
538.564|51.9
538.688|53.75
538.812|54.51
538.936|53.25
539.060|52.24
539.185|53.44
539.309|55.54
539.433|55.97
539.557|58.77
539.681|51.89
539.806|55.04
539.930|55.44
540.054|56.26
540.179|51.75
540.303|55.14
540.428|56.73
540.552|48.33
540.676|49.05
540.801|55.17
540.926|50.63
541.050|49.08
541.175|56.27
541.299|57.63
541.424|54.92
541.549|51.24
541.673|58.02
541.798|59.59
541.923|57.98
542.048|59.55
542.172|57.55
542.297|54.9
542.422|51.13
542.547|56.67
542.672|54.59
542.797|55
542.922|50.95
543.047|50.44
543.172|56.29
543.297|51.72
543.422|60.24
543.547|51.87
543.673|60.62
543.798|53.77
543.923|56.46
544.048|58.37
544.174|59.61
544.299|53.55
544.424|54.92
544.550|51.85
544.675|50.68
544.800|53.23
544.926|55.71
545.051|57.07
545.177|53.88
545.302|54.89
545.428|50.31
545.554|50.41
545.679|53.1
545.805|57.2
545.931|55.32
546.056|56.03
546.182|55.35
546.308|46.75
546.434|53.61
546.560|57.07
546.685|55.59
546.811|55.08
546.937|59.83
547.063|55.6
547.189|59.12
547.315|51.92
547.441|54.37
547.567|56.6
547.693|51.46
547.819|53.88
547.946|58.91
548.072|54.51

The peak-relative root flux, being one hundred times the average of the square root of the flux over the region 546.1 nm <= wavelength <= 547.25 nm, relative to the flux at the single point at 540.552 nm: 15.4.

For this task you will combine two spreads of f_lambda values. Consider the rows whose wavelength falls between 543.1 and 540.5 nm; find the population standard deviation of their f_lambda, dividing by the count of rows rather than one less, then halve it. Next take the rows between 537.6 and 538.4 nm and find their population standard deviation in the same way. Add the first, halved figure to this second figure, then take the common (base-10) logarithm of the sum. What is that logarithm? 0.61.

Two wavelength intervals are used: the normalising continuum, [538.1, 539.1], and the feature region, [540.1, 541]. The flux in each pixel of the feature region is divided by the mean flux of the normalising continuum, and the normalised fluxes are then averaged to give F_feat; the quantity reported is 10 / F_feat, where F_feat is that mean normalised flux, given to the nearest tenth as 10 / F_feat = 10.1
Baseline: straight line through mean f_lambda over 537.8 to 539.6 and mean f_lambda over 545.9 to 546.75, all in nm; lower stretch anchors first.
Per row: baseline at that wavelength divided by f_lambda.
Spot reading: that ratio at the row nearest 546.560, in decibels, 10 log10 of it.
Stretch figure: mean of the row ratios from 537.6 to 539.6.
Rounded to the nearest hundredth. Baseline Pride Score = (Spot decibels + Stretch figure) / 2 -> 0.39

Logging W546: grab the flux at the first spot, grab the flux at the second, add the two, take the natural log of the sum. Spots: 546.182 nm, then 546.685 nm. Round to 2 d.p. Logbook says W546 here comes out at 4.71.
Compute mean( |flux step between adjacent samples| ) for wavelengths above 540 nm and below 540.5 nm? 3.2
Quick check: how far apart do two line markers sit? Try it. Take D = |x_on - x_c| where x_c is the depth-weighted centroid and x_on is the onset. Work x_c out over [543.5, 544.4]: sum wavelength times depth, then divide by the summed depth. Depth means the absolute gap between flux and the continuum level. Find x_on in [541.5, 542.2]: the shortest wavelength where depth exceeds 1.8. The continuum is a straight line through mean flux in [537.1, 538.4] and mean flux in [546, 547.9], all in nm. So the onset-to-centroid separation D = 2.35 nm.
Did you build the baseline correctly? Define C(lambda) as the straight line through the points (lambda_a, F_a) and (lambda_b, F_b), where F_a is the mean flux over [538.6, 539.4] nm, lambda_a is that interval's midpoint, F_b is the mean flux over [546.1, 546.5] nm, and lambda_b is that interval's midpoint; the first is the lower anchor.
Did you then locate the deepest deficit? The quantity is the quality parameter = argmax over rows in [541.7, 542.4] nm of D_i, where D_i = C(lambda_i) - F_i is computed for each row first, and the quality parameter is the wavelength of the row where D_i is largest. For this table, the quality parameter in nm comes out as 542.297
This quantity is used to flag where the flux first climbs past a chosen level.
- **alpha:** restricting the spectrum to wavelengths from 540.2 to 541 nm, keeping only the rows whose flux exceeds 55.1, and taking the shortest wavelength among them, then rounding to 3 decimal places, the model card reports 540.303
